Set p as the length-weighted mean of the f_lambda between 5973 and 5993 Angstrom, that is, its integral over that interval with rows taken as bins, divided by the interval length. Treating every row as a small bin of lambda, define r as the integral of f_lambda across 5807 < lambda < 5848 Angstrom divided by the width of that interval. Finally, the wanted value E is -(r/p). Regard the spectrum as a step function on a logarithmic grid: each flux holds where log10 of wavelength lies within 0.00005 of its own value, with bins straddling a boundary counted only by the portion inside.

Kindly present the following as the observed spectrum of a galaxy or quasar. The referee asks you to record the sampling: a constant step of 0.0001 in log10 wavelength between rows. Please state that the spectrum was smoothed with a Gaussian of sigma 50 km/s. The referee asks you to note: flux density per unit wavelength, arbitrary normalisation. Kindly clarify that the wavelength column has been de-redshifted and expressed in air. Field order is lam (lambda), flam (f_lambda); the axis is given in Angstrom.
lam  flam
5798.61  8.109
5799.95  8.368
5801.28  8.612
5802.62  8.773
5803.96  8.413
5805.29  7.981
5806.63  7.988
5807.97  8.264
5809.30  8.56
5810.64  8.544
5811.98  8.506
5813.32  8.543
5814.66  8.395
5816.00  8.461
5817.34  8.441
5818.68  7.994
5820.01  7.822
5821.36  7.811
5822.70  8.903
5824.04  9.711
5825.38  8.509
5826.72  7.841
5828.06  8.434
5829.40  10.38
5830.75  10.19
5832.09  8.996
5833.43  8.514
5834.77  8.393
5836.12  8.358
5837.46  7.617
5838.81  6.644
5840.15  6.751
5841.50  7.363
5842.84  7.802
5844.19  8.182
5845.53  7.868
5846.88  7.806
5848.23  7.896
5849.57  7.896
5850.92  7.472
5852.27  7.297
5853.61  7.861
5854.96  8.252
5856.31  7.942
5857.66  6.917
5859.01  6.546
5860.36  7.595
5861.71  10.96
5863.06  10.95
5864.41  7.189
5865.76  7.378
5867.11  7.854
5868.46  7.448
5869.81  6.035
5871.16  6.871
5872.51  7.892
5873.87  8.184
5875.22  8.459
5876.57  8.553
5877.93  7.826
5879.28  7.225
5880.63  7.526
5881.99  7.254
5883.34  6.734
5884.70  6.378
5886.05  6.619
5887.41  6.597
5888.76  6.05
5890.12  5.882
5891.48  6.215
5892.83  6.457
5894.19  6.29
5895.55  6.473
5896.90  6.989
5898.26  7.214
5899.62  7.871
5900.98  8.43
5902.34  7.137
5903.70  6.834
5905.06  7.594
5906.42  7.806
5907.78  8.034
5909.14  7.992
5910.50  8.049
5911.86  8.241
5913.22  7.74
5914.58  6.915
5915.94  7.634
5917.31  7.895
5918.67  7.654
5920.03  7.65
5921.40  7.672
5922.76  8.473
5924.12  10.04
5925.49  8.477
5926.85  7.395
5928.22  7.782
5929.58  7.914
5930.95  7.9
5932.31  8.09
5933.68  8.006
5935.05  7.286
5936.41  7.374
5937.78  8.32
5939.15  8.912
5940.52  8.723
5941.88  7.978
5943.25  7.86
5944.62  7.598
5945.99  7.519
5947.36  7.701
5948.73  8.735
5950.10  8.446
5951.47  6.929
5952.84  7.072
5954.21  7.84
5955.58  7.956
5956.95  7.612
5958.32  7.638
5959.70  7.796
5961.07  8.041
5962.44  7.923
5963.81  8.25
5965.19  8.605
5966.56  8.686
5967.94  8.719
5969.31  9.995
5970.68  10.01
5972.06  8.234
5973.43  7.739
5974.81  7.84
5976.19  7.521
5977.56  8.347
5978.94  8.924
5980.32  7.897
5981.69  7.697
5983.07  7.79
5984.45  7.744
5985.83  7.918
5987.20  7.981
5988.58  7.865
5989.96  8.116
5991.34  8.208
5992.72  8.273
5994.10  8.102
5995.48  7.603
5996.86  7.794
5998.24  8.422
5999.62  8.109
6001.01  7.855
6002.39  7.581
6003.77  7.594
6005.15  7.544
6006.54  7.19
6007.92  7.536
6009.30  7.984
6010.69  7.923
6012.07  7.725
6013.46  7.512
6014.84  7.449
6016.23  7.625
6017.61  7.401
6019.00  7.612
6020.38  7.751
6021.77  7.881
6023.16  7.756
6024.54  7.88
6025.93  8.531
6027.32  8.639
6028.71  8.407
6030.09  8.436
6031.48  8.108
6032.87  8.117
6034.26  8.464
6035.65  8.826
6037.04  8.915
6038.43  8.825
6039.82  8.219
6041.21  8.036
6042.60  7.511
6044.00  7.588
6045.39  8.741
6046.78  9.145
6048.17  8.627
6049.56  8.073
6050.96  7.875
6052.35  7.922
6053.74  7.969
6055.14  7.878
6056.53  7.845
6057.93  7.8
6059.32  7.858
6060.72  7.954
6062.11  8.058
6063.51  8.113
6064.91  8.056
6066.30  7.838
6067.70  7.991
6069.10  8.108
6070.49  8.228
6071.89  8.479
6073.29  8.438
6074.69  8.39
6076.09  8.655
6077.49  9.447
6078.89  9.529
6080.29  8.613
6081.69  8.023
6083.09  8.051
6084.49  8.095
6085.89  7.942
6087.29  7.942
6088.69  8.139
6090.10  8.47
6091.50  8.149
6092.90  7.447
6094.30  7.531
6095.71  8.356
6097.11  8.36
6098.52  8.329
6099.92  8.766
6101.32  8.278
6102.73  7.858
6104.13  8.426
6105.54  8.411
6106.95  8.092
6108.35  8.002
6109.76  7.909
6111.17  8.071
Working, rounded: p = 7.99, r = 8.31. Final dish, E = -1.04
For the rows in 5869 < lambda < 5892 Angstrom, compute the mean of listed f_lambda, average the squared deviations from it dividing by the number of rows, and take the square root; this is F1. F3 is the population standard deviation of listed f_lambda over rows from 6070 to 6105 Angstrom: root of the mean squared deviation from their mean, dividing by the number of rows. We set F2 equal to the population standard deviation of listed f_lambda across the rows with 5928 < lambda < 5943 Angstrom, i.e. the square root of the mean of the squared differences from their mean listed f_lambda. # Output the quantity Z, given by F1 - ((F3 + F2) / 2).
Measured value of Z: 0.4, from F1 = 0.85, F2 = 0.47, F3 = 0.46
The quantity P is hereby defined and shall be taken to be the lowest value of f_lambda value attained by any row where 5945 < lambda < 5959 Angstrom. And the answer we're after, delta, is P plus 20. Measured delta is 26.9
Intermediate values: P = 6.929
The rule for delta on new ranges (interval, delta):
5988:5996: 27.6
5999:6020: 27.2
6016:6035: 27.4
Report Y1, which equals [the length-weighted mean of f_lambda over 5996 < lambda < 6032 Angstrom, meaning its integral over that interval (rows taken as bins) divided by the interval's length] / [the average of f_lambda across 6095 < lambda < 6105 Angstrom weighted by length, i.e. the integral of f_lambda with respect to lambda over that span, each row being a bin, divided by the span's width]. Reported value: 0.94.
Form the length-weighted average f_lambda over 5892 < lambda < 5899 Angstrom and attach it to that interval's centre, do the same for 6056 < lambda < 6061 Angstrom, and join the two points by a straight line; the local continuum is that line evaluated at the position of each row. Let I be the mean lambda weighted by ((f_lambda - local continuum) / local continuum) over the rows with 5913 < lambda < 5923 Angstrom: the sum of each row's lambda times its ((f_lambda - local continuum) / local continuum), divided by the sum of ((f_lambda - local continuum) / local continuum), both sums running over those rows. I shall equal 5918.8 Angstrom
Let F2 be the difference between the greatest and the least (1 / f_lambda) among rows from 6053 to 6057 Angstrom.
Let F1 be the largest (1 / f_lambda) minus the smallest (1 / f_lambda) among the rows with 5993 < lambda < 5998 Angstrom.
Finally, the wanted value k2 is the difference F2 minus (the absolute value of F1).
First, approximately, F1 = 0.008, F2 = 0.002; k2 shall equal -0.006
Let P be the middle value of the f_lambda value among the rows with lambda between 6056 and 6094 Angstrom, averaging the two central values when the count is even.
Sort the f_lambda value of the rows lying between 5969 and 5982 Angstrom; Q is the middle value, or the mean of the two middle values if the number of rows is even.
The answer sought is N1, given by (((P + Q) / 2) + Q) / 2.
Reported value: 8.07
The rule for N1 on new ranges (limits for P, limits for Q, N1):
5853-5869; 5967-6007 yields 7.85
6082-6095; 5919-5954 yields 7.94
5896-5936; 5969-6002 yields 7.91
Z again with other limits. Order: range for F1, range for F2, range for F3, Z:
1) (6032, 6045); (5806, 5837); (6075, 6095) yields -0.1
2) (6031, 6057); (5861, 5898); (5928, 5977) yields -0.5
